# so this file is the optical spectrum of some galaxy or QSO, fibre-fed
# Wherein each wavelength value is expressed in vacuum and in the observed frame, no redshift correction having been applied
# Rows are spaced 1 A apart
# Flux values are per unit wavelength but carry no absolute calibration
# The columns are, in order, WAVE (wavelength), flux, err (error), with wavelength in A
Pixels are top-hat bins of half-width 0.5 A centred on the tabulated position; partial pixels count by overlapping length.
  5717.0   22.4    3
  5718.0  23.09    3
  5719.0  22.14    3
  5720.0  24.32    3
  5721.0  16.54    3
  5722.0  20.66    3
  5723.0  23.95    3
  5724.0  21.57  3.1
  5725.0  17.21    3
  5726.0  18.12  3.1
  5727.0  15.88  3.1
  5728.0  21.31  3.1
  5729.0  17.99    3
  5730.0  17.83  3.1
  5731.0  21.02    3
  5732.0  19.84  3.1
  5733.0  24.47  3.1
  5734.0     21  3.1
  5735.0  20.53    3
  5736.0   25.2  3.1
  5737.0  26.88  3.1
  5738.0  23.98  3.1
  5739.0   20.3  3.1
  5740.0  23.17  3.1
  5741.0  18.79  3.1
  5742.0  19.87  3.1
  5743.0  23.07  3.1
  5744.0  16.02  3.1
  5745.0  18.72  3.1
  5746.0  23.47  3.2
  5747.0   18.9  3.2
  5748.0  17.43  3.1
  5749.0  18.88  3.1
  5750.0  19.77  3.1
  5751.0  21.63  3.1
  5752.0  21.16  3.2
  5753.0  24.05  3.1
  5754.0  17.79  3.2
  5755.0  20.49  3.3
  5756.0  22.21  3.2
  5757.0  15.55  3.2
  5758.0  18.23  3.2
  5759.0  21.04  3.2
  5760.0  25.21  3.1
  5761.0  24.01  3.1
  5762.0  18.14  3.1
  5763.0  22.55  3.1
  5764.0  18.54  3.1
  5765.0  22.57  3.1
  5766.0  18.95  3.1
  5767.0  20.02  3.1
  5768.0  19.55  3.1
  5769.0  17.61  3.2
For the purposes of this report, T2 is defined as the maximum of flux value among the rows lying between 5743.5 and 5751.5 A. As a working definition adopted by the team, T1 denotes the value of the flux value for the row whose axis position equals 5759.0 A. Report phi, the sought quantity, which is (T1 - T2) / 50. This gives -0.05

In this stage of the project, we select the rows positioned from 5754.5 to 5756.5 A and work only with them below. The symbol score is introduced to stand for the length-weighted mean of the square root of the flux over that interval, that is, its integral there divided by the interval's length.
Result 4.62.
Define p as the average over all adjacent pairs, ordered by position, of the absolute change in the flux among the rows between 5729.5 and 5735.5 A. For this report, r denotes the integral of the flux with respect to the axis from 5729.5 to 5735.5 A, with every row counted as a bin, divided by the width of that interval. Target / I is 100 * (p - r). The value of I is -1819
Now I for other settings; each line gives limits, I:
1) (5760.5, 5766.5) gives -1641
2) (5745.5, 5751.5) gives -1797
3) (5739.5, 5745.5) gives -1626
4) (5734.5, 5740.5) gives -2018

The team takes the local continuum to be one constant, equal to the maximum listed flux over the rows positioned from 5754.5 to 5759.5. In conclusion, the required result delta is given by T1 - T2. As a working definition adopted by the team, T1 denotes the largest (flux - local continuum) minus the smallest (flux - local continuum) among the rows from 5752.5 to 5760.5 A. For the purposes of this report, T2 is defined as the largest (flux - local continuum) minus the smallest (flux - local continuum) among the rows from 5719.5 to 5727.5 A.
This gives 1.2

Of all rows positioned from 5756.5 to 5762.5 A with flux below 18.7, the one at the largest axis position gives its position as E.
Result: 5762.0 A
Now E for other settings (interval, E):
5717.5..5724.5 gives 5721.0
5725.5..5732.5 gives 5730.0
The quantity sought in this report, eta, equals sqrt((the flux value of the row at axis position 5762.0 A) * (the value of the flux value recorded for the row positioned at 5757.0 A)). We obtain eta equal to 16.8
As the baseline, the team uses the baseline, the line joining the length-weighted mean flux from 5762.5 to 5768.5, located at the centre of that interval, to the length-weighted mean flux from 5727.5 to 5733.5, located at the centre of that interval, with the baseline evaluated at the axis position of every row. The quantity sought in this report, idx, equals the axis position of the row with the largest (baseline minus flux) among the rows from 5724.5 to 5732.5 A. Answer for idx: 5727.0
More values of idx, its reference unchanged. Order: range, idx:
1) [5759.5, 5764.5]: 5762.0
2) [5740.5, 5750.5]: 5744.0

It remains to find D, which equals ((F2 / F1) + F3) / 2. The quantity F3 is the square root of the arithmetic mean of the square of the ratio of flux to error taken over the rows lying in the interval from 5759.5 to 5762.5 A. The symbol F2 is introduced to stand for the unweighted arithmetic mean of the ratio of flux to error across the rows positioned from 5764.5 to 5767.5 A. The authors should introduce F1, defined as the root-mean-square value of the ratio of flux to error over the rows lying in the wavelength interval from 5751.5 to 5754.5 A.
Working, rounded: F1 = 6.70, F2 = 6.62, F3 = 7.3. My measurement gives 4.15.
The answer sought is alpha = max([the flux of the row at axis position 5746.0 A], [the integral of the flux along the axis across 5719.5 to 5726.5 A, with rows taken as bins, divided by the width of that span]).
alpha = 23.5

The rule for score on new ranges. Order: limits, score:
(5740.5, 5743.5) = 4.53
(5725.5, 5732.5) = 4.34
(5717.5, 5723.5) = 4.66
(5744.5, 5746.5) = 4.59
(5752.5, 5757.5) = 4.46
